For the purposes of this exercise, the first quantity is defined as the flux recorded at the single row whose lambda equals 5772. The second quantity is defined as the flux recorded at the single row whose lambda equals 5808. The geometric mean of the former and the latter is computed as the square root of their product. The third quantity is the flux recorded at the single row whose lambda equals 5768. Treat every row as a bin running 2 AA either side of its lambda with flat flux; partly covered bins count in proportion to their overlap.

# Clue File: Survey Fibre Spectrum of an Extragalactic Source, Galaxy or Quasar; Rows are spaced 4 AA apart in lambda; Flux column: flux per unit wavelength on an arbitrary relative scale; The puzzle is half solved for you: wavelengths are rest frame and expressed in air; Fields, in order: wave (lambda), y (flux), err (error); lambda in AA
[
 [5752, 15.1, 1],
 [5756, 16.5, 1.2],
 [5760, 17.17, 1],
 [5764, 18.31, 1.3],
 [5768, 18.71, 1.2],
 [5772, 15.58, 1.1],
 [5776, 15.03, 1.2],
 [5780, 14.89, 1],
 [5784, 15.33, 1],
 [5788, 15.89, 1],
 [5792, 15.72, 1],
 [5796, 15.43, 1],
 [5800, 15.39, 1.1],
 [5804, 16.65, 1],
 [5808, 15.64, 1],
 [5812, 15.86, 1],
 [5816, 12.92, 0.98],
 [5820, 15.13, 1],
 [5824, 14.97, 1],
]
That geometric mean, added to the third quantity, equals 34.3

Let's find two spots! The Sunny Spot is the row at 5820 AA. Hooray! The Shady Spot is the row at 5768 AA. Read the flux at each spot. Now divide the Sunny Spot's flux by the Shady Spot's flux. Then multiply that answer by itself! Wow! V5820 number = 0.65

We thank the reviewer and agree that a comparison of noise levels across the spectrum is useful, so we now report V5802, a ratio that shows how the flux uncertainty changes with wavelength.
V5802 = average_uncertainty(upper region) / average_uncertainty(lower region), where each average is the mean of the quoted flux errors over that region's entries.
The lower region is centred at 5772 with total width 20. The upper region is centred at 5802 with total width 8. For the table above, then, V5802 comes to 0.905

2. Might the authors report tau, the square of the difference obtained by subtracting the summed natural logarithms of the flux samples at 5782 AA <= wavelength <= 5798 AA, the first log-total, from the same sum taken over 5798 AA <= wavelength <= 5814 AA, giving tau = 0.0053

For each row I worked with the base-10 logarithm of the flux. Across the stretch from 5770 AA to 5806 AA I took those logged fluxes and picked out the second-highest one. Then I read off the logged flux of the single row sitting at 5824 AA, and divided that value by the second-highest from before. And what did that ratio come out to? 0.978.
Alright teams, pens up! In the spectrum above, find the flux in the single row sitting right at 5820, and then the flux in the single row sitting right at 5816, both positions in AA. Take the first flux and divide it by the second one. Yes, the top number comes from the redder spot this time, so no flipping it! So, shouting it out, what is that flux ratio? 1.17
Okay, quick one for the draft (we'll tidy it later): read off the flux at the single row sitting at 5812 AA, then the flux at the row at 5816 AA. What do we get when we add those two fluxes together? 28.8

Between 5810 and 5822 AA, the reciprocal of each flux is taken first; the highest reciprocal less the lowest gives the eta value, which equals 0.014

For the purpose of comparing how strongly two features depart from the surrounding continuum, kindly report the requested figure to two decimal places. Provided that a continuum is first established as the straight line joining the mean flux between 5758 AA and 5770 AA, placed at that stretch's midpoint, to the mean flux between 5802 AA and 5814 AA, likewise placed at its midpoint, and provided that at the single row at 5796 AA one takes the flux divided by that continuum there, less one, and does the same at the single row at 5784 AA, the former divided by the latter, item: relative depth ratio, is 0.66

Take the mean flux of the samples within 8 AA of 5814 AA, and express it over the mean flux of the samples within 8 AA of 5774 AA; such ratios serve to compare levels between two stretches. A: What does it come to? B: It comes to 0.93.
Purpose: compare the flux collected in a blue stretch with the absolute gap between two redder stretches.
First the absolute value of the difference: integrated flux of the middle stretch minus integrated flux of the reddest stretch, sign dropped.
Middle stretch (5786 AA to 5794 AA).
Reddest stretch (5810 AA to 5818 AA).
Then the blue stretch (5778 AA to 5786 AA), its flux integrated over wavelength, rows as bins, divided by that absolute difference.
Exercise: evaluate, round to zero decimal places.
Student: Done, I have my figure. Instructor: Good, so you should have 11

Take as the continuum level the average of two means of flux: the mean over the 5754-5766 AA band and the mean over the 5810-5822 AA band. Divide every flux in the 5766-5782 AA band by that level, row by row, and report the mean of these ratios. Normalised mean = 1.004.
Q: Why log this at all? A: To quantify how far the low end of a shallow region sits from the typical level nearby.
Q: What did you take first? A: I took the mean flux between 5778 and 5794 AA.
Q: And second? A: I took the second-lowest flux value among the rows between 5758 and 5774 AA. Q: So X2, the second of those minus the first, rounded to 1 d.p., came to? 1.7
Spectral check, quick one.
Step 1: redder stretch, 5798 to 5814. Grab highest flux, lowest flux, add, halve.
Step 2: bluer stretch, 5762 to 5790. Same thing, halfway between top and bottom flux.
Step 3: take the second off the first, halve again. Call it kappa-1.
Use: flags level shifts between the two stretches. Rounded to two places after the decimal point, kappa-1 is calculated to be -0.39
